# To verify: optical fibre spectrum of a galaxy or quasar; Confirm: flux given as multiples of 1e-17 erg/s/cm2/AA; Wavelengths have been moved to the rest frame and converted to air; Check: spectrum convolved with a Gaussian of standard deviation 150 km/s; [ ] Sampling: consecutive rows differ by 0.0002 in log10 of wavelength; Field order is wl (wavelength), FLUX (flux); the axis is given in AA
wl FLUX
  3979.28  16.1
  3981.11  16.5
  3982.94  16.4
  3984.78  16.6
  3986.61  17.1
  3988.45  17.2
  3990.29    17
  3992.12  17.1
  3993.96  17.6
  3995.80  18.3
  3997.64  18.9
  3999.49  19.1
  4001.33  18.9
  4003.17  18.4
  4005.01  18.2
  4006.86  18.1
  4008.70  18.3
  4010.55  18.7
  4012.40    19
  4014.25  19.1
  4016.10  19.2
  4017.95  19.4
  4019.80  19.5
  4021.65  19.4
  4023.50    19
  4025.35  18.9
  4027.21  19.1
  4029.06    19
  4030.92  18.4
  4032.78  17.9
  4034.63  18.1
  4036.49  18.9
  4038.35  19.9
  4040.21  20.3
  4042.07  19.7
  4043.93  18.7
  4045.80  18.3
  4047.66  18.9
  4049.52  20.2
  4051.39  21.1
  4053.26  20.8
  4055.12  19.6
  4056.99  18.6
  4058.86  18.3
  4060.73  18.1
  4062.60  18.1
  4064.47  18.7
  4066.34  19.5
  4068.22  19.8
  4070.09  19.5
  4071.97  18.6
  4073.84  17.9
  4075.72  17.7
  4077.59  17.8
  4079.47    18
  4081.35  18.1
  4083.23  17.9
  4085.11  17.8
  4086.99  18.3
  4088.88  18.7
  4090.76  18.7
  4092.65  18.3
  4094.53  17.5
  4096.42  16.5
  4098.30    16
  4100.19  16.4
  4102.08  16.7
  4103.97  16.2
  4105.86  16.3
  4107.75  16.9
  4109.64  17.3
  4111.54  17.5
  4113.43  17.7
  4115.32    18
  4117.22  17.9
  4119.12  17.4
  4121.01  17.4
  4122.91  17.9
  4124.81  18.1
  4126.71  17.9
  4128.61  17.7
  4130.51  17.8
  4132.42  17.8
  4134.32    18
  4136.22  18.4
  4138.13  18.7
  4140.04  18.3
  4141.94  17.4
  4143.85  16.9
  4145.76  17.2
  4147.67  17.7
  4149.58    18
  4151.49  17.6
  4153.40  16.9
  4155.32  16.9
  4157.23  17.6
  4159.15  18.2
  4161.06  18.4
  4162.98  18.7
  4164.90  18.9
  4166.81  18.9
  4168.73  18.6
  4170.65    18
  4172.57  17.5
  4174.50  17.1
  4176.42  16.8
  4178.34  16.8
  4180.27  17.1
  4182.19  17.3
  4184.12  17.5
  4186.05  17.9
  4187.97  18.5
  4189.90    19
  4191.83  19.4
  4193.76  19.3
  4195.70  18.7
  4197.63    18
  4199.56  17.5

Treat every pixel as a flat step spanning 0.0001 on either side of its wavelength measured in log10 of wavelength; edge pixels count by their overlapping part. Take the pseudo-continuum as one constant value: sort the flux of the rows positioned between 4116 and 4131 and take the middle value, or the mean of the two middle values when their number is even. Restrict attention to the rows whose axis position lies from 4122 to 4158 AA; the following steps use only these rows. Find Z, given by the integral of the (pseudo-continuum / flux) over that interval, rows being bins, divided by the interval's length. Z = 1.01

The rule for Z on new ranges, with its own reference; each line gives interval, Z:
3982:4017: 0.99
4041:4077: 0.94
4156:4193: 0.99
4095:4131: 1.04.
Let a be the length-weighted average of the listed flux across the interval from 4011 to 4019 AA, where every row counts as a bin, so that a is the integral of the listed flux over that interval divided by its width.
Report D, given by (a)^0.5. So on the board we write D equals 4.38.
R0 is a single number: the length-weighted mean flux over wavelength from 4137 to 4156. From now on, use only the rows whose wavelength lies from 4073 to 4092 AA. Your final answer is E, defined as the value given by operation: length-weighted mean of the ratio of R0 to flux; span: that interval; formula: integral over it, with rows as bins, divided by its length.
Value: 0.97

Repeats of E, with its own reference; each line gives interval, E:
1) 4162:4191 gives 0.98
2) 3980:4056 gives 0.95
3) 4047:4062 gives 0.91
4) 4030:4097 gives 0.94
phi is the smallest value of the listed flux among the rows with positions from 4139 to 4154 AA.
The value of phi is 16.9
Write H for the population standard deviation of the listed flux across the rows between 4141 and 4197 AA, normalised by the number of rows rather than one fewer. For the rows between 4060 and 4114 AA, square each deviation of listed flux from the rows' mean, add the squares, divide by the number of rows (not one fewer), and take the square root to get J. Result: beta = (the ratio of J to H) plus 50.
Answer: 51.2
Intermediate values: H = 0.79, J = 0.98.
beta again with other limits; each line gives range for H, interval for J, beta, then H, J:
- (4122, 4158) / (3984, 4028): 51.8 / 0.49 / 0.86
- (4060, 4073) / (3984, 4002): 51.4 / 0.65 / 0.88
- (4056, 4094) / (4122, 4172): 51.0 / 0.59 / 0.57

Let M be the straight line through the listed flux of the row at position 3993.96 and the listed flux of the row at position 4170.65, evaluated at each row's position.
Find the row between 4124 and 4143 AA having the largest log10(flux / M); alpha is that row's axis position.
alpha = 4138.13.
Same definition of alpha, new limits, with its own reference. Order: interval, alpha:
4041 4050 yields 4049.52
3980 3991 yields 3988.45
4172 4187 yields 4186.05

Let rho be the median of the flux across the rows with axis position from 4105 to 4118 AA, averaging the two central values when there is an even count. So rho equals 17.5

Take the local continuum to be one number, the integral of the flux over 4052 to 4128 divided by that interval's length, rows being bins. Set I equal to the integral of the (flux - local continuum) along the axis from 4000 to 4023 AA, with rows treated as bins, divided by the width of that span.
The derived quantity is 0.9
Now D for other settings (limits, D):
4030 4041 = 4.35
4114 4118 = 4.23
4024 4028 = 4.36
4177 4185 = 4.14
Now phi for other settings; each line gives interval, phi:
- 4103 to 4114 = 16.2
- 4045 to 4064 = 18.1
